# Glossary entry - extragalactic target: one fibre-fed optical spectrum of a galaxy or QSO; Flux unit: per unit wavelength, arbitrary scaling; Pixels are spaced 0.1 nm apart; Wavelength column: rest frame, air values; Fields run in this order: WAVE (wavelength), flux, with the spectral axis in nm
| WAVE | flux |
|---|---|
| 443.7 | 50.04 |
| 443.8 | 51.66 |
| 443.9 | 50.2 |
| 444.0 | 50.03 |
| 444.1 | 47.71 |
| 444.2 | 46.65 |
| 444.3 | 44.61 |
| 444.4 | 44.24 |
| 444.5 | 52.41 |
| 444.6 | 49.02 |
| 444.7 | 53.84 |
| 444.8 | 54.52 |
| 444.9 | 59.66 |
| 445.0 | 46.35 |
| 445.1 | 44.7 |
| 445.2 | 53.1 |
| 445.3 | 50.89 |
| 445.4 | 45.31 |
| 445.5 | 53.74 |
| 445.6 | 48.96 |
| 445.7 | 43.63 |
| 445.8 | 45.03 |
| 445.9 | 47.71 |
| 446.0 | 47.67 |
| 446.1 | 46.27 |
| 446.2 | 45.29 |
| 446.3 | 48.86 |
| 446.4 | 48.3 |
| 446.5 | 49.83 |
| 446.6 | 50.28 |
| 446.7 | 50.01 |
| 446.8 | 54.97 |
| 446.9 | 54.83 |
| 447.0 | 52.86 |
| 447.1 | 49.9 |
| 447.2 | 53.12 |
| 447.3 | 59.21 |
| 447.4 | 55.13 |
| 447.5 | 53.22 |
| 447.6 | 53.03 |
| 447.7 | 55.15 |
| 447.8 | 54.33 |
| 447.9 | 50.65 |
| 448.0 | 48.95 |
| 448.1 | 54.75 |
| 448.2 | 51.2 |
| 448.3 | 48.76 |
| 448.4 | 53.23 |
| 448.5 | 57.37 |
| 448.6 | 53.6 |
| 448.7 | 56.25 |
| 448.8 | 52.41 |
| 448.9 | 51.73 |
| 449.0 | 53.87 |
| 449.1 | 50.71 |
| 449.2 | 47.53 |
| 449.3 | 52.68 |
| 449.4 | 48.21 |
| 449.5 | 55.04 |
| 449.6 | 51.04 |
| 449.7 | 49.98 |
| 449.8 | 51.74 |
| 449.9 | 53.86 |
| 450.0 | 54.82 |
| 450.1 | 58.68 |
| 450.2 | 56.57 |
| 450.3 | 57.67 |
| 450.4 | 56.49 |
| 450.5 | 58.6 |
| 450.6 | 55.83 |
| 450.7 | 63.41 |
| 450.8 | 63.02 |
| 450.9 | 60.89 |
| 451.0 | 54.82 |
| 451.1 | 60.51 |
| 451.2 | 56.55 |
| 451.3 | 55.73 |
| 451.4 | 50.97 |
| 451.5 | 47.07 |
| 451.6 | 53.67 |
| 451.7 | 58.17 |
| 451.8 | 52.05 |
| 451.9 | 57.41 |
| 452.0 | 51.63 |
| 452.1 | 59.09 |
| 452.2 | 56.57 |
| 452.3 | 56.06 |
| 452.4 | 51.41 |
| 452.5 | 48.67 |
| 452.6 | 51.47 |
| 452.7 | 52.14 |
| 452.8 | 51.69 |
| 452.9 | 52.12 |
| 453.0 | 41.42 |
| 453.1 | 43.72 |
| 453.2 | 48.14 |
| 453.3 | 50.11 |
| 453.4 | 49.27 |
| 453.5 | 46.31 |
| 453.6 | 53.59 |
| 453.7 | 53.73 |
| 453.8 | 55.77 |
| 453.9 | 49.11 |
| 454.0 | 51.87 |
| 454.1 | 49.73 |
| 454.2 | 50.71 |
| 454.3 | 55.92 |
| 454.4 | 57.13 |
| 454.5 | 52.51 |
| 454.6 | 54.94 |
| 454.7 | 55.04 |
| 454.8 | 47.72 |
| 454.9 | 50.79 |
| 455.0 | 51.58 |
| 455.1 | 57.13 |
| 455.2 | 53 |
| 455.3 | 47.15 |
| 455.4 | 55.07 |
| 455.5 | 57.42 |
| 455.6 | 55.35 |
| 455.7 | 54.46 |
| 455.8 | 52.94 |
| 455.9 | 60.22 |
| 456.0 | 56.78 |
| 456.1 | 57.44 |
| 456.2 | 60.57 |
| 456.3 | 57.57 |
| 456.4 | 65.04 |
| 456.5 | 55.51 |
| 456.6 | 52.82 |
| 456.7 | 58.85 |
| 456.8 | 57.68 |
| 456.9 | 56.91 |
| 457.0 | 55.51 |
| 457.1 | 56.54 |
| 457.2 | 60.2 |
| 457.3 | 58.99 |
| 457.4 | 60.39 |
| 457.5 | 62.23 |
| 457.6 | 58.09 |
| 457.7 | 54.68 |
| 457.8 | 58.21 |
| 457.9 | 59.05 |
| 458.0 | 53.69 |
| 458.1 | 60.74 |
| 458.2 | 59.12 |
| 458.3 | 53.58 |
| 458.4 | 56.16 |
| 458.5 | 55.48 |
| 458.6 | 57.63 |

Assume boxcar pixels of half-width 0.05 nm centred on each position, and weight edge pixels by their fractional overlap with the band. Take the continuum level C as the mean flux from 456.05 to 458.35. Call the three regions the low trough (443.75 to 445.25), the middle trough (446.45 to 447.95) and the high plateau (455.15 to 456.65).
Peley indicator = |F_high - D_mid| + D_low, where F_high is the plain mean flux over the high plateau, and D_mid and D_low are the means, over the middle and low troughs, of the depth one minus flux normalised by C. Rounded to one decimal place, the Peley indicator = 56.1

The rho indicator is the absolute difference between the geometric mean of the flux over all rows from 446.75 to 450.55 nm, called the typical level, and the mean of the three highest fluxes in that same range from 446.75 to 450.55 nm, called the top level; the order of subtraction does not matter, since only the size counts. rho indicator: 5.4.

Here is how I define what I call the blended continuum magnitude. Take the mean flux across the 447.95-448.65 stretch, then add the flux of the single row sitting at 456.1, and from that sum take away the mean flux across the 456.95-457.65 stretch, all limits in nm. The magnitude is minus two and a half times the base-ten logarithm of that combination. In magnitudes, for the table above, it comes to -4.27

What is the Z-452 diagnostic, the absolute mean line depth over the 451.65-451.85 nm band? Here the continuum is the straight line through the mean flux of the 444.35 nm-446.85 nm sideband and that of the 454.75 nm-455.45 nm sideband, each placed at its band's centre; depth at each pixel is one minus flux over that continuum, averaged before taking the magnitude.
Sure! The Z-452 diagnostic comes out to 0.082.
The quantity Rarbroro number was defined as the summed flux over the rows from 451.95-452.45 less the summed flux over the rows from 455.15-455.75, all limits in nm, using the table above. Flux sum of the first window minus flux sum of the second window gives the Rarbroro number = -48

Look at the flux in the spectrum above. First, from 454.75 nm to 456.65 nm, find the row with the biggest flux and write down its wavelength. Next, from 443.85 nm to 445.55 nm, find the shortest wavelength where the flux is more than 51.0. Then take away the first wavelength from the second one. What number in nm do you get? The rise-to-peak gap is -11.90 nm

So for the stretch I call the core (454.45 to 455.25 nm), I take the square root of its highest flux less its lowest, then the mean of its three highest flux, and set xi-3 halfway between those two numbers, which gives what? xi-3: 29.4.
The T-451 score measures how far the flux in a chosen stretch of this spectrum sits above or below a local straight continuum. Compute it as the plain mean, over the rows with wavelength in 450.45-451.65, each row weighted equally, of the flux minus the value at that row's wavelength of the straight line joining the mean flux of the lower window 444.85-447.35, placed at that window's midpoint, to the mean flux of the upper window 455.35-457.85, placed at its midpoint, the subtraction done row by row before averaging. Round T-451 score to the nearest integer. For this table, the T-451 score 3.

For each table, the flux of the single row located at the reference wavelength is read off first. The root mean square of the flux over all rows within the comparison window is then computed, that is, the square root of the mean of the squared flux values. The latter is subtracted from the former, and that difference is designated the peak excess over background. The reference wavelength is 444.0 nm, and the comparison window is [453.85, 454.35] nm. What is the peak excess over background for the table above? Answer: -1.5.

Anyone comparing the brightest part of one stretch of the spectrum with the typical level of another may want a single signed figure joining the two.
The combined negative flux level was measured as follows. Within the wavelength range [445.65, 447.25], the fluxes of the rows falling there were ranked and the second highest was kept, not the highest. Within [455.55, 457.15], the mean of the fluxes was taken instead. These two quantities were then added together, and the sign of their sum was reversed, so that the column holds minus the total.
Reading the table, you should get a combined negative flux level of -112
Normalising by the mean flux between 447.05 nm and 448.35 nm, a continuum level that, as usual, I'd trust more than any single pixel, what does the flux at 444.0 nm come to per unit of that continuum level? 0.95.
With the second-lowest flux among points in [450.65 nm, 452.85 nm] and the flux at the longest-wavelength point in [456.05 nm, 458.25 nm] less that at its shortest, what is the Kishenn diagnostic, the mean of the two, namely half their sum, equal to 25.2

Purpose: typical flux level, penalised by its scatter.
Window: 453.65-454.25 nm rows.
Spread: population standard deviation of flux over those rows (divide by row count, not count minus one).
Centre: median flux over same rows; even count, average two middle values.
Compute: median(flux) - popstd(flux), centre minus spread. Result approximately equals 49.0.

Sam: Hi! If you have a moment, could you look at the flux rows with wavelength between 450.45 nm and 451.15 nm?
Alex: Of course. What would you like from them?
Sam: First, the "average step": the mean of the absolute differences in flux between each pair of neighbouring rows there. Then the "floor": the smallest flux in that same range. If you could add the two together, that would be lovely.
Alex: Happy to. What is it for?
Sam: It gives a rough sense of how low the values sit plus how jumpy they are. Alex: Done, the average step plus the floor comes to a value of 58.9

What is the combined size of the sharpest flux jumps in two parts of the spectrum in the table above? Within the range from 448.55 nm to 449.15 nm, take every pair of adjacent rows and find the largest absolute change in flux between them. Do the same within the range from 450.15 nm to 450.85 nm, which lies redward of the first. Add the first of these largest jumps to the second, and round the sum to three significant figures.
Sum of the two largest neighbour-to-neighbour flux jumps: 11.4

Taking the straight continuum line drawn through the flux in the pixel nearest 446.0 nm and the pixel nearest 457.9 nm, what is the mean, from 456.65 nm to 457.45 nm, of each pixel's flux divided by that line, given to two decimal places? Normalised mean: 1.00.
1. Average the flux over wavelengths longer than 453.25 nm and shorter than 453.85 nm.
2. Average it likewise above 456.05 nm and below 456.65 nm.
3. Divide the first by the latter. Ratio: 0.88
